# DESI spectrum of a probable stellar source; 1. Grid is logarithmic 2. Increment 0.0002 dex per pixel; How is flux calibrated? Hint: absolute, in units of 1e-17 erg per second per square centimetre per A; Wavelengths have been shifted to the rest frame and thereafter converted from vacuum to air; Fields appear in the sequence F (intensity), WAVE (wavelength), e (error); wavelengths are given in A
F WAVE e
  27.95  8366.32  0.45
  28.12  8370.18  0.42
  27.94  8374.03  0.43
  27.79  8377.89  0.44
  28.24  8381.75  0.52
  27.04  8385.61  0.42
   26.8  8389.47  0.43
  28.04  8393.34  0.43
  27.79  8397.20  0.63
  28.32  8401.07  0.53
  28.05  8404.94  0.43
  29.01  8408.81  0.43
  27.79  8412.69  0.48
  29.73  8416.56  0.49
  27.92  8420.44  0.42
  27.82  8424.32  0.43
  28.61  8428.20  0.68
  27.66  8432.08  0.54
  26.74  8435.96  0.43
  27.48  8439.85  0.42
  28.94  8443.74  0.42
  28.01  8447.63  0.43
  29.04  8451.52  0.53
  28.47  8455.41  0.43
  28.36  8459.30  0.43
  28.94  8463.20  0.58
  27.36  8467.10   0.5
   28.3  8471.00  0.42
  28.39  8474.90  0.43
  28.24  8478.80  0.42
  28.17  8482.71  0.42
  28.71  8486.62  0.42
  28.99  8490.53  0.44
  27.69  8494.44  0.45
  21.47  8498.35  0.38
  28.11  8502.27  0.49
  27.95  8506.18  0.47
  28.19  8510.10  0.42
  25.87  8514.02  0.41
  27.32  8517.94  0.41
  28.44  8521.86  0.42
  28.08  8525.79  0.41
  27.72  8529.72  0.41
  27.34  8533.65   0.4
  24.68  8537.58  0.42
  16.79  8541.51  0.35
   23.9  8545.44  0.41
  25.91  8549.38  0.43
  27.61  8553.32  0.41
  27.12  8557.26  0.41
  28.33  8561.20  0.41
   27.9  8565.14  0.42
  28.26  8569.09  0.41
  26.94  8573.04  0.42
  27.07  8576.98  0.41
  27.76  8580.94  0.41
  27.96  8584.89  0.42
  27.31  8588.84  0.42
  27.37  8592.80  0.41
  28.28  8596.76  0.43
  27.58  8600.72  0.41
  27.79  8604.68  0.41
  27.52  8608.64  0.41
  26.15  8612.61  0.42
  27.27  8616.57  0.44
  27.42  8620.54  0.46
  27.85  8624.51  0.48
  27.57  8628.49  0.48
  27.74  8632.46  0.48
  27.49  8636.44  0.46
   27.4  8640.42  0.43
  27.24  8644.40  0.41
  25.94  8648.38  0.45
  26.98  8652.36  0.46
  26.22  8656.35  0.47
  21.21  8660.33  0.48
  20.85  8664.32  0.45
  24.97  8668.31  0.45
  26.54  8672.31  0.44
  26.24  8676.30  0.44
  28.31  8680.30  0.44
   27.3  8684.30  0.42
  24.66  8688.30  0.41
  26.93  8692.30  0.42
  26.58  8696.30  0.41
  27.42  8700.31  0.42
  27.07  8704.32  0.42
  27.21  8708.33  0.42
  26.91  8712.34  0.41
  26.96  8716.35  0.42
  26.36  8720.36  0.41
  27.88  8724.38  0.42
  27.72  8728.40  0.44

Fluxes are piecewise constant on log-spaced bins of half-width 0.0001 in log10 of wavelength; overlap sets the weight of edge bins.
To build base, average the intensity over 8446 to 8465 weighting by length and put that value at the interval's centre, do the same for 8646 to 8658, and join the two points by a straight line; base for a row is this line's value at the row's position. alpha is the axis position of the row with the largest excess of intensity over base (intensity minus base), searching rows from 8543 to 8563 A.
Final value 8561.20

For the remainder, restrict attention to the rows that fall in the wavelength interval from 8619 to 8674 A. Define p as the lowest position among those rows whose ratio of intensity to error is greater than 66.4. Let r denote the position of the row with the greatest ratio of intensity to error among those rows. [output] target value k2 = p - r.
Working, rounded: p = 8644.40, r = 8644.40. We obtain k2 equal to 0.0 A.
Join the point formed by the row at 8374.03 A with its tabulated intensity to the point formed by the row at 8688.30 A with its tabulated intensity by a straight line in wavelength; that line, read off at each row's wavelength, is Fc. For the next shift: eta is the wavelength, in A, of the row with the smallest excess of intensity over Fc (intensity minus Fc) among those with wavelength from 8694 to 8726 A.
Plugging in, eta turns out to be 8696.30 A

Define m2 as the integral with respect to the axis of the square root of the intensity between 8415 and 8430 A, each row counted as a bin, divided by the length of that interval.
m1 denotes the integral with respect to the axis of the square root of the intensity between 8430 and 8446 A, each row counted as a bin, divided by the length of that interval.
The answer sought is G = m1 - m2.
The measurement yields -0.07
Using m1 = 5.26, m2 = 5.34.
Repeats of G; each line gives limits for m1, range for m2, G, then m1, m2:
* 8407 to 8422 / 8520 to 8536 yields 0.08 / 5.35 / 5.27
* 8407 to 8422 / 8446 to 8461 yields 0.01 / 5.35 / 5.34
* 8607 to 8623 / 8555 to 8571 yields -0.08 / 5.21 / 5.28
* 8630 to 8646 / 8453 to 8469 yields -0.08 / 5.24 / 5.32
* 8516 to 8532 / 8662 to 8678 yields 0.33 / 5.28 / 4.95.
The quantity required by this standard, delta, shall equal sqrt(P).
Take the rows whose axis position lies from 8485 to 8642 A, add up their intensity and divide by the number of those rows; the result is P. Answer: 5.20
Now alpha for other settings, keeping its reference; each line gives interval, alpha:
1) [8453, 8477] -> 8463.20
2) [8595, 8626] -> 8596.76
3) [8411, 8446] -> 8416.56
